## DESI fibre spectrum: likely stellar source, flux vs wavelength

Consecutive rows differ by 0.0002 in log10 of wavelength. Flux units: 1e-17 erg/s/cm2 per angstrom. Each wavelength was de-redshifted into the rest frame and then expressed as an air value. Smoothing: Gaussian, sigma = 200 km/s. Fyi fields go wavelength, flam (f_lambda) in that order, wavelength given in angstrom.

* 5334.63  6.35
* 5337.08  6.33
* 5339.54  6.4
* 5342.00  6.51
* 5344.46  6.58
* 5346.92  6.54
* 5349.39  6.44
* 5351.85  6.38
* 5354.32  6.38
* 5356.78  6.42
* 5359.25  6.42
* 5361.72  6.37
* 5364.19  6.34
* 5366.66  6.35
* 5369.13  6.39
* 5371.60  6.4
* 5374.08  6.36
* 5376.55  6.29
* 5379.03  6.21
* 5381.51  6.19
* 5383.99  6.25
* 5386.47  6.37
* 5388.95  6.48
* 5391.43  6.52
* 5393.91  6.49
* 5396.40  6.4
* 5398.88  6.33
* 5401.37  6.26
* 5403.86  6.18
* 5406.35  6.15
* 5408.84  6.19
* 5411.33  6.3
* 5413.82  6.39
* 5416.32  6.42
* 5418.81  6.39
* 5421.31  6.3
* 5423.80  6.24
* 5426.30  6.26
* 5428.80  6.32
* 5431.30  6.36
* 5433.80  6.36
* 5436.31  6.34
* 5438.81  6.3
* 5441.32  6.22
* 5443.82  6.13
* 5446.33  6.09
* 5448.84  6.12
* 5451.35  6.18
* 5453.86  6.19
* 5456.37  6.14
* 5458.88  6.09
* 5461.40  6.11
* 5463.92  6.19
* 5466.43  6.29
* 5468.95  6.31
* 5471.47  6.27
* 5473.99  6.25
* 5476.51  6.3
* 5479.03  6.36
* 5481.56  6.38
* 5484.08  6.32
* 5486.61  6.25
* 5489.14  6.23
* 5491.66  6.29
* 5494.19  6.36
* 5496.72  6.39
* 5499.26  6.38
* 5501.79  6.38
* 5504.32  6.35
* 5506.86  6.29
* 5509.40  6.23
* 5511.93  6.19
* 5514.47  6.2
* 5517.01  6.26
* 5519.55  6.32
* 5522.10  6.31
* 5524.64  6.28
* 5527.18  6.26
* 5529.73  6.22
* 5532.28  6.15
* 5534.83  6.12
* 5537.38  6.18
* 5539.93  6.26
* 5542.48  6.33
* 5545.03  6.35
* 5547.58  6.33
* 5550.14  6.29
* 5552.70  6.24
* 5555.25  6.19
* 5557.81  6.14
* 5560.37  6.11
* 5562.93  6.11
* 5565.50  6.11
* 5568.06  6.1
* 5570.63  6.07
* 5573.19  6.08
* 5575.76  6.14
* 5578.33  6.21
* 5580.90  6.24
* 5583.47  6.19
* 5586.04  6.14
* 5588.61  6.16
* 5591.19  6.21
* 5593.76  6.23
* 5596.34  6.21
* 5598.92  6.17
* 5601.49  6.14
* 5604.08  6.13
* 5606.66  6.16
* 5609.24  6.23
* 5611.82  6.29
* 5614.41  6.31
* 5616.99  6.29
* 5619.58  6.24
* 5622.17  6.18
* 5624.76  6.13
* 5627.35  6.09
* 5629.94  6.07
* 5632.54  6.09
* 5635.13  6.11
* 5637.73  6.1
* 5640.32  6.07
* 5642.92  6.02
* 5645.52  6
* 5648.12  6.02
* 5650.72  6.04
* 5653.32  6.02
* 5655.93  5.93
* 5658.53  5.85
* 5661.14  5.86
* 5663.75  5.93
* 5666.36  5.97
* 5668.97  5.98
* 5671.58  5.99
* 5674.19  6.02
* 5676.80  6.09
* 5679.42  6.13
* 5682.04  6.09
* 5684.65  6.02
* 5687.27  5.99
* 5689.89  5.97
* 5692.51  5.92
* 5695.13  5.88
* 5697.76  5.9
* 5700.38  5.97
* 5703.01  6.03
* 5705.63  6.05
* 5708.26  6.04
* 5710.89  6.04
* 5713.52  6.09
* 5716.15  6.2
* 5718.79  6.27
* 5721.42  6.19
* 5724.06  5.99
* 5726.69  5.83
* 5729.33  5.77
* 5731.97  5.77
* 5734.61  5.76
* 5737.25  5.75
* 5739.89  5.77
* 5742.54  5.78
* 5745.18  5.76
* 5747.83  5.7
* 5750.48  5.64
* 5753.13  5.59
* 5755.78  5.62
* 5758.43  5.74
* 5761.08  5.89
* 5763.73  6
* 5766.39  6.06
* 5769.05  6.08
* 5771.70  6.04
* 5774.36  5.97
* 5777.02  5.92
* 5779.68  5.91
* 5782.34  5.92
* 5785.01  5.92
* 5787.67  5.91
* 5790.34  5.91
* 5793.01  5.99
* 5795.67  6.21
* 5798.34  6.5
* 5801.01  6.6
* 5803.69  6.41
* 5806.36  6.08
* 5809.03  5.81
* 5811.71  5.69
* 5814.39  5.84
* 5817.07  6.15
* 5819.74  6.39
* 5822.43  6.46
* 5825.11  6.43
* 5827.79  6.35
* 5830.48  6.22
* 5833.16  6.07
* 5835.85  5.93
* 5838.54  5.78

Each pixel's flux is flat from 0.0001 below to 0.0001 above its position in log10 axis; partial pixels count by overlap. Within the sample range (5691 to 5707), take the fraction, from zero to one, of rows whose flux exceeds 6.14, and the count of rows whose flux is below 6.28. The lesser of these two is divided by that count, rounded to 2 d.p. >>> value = 0.00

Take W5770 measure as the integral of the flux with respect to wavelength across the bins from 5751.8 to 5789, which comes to 219.4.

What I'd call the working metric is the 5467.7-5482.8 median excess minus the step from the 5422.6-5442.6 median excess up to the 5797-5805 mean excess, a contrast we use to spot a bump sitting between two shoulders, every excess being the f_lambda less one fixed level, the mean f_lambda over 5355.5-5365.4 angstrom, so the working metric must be -0.28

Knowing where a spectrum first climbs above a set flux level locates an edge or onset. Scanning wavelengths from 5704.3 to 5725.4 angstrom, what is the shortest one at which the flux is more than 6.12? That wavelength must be 5716.15 angstrom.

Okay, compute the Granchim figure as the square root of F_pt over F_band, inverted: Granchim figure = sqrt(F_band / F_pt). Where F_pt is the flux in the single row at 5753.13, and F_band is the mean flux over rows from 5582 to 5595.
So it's 1.05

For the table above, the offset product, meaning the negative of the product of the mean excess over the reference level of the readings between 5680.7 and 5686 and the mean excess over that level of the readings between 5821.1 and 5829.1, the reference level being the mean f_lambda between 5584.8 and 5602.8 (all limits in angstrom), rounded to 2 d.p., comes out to 0.03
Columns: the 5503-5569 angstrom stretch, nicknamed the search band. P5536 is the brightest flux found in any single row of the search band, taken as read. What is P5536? 6.35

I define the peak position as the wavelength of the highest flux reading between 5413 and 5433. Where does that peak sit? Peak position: 5416.32 angstrom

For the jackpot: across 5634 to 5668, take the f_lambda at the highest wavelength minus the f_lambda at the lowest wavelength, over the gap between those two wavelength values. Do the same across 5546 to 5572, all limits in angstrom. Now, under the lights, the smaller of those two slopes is -0.011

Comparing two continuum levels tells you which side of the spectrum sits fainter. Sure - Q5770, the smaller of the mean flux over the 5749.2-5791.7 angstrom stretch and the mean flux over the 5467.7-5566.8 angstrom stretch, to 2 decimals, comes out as 5.88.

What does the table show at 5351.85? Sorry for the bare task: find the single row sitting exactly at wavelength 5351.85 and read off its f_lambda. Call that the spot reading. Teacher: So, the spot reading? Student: 6.38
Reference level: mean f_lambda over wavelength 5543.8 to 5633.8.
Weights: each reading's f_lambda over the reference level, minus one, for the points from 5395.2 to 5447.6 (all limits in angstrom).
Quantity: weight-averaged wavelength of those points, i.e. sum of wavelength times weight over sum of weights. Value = 5418.0 angstrom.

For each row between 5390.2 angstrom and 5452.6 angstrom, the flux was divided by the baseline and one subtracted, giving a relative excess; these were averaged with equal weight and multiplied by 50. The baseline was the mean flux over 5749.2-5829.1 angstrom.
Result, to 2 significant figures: 2.1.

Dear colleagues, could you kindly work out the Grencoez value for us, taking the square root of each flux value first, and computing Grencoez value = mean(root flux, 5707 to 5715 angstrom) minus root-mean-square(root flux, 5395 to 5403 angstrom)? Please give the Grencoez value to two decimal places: -0.05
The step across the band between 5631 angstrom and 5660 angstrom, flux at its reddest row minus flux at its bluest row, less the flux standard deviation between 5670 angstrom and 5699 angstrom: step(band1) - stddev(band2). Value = -0.32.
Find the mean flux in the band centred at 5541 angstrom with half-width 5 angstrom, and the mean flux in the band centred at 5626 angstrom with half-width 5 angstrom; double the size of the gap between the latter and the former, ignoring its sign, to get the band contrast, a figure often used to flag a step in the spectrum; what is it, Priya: 0.32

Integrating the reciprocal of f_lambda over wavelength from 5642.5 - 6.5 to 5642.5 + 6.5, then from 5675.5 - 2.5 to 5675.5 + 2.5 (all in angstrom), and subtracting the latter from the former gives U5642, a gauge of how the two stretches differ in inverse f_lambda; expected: 1.3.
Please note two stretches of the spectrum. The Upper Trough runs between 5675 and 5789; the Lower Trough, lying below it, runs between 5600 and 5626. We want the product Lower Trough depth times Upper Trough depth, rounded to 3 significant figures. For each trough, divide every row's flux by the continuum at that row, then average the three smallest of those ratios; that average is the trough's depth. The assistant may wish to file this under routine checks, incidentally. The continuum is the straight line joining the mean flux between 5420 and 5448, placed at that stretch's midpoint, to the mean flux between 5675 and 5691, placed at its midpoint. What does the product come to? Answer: 0.941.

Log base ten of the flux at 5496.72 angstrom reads 0.806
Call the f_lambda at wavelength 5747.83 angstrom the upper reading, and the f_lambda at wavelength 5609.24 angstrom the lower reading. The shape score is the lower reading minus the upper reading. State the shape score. 0.5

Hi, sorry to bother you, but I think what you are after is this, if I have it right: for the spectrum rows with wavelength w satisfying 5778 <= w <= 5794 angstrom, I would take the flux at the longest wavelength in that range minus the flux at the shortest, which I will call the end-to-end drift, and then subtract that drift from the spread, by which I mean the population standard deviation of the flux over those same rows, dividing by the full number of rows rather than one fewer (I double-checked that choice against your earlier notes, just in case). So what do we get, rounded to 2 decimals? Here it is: -0.05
